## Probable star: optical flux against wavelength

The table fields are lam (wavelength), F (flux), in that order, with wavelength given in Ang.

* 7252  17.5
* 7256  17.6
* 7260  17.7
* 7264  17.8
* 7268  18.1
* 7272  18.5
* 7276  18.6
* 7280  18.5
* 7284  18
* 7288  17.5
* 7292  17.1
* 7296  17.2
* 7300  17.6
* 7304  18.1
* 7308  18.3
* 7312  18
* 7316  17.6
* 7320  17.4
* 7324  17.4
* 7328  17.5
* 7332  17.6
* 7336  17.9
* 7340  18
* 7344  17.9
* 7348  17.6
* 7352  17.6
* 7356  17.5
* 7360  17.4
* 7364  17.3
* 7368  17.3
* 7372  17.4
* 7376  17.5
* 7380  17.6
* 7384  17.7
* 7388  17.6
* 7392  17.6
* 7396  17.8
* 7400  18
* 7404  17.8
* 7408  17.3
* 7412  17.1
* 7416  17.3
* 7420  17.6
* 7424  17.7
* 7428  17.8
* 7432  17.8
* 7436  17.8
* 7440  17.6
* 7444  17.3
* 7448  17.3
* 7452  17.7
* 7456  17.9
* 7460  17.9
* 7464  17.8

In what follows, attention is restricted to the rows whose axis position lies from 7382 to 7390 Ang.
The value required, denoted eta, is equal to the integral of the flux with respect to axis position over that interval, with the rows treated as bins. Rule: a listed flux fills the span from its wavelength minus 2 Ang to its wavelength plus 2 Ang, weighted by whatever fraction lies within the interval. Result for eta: 141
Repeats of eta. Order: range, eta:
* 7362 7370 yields 138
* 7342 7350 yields 142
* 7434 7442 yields 142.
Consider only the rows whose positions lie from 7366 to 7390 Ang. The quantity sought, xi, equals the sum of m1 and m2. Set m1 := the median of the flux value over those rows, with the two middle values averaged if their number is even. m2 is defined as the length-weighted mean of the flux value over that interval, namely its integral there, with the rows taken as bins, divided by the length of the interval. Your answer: 35.1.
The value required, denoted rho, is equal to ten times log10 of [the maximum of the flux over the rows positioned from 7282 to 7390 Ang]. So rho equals 12.6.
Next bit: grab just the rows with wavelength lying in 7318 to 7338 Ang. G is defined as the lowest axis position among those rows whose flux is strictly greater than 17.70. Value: 7336 Ang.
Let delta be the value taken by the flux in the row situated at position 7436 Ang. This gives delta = 17.8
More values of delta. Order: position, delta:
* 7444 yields 17.3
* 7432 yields 17.8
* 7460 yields 17.9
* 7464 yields 17.8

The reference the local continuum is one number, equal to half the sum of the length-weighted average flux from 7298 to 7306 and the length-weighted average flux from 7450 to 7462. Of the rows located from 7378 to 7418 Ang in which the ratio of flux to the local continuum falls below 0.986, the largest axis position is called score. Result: 7416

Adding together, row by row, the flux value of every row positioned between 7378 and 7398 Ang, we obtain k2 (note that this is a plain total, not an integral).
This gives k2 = 88.3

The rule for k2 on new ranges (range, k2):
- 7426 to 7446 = 88.3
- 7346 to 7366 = 87.4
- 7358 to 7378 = 86.9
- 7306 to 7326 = 88.7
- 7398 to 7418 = 87.5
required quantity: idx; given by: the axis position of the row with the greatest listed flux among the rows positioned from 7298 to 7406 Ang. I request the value 7308 Ang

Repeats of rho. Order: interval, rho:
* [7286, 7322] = 12.6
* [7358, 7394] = 12.5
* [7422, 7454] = 12.5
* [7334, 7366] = 12.6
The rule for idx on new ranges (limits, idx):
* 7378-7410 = 7400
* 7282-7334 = 7308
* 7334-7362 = 7340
